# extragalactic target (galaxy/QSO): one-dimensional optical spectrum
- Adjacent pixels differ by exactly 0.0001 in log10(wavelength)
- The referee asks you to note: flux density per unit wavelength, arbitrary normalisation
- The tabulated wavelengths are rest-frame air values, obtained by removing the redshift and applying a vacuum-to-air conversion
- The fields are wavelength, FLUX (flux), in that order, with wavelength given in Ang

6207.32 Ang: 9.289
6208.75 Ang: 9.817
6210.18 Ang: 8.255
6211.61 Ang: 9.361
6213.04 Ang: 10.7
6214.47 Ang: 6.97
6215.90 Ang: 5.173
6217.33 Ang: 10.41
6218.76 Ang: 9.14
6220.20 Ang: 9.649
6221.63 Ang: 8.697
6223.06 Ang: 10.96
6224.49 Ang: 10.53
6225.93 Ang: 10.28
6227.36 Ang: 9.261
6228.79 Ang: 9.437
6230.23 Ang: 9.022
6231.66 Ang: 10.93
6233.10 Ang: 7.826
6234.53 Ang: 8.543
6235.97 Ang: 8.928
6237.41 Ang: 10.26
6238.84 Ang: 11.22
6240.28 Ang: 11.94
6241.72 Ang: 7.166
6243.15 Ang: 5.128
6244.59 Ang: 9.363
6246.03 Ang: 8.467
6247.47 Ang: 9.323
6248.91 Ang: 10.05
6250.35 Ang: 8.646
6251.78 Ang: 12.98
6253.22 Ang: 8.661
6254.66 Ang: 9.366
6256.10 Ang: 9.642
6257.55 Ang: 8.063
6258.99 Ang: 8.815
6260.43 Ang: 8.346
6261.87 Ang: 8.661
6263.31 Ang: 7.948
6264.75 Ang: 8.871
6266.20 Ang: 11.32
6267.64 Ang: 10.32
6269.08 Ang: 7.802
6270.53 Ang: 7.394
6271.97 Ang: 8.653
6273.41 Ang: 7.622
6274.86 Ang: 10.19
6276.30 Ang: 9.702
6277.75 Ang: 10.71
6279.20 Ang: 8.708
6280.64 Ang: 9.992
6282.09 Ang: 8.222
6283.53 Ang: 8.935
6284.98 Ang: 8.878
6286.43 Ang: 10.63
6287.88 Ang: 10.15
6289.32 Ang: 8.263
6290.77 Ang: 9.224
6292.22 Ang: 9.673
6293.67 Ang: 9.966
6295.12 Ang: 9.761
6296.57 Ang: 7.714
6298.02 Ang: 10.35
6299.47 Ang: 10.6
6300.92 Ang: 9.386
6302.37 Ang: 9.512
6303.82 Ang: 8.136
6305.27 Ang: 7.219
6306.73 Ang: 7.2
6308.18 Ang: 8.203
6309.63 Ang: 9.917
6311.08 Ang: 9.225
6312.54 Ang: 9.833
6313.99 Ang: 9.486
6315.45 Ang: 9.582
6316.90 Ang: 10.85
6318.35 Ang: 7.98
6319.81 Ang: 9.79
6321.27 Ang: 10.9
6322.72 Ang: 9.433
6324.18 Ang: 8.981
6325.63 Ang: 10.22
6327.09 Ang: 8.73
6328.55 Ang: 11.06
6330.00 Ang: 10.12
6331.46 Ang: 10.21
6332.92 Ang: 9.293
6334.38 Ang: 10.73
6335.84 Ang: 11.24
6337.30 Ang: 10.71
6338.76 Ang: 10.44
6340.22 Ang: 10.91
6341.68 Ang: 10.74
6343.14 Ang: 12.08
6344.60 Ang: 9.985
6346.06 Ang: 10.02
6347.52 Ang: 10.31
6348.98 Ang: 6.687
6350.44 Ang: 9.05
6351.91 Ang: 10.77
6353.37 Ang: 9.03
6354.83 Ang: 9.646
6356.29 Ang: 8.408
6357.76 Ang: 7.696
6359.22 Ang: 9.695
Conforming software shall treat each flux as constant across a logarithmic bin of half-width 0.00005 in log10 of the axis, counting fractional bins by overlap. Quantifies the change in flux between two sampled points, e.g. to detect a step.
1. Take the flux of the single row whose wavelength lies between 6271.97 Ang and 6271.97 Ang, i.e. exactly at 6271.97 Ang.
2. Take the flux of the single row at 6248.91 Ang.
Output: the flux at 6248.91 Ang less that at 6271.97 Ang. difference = 1.4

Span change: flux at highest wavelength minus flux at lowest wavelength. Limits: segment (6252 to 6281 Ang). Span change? 1.3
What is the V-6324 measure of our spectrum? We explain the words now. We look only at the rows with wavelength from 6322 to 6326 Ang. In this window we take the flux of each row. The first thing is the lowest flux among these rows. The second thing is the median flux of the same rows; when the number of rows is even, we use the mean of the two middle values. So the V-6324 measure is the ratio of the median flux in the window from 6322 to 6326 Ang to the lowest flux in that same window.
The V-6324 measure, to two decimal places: 1.05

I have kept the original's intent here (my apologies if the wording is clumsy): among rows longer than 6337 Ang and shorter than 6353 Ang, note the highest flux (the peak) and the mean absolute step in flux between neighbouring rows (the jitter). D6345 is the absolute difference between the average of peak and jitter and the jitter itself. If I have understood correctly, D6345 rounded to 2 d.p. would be 5.42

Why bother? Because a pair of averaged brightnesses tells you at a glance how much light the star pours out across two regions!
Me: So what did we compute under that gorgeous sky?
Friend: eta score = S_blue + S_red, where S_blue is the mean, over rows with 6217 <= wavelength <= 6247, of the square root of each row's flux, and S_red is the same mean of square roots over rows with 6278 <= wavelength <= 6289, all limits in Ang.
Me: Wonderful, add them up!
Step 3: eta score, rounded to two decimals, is 6.11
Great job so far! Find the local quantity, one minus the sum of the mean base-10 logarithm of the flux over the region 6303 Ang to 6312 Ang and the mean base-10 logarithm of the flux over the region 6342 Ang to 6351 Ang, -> -0.90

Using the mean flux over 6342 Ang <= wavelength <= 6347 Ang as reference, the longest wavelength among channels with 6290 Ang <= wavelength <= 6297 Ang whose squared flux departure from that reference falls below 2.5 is 6295.12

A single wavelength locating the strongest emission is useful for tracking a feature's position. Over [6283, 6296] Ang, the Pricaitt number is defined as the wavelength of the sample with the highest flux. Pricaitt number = 6286.43 Ang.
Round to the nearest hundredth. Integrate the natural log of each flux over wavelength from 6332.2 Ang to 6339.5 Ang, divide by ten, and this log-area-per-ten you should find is 1.71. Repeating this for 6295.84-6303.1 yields 1.63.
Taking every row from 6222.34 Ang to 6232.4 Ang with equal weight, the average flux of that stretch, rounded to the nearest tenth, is 10.1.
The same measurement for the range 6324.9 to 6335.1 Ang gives 10.1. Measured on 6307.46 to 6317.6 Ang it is 9.6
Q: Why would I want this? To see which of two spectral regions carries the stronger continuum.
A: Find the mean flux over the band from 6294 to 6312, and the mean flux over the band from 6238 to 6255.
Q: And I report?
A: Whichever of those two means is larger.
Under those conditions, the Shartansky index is 9.4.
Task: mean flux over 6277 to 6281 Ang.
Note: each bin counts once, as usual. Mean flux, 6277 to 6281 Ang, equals 9.8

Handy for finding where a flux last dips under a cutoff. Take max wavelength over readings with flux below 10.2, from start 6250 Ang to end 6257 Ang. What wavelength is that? 6256.10 Ang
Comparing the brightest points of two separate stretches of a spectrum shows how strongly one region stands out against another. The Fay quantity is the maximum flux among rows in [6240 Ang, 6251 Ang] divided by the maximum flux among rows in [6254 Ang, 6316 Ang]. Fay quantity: 1.05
